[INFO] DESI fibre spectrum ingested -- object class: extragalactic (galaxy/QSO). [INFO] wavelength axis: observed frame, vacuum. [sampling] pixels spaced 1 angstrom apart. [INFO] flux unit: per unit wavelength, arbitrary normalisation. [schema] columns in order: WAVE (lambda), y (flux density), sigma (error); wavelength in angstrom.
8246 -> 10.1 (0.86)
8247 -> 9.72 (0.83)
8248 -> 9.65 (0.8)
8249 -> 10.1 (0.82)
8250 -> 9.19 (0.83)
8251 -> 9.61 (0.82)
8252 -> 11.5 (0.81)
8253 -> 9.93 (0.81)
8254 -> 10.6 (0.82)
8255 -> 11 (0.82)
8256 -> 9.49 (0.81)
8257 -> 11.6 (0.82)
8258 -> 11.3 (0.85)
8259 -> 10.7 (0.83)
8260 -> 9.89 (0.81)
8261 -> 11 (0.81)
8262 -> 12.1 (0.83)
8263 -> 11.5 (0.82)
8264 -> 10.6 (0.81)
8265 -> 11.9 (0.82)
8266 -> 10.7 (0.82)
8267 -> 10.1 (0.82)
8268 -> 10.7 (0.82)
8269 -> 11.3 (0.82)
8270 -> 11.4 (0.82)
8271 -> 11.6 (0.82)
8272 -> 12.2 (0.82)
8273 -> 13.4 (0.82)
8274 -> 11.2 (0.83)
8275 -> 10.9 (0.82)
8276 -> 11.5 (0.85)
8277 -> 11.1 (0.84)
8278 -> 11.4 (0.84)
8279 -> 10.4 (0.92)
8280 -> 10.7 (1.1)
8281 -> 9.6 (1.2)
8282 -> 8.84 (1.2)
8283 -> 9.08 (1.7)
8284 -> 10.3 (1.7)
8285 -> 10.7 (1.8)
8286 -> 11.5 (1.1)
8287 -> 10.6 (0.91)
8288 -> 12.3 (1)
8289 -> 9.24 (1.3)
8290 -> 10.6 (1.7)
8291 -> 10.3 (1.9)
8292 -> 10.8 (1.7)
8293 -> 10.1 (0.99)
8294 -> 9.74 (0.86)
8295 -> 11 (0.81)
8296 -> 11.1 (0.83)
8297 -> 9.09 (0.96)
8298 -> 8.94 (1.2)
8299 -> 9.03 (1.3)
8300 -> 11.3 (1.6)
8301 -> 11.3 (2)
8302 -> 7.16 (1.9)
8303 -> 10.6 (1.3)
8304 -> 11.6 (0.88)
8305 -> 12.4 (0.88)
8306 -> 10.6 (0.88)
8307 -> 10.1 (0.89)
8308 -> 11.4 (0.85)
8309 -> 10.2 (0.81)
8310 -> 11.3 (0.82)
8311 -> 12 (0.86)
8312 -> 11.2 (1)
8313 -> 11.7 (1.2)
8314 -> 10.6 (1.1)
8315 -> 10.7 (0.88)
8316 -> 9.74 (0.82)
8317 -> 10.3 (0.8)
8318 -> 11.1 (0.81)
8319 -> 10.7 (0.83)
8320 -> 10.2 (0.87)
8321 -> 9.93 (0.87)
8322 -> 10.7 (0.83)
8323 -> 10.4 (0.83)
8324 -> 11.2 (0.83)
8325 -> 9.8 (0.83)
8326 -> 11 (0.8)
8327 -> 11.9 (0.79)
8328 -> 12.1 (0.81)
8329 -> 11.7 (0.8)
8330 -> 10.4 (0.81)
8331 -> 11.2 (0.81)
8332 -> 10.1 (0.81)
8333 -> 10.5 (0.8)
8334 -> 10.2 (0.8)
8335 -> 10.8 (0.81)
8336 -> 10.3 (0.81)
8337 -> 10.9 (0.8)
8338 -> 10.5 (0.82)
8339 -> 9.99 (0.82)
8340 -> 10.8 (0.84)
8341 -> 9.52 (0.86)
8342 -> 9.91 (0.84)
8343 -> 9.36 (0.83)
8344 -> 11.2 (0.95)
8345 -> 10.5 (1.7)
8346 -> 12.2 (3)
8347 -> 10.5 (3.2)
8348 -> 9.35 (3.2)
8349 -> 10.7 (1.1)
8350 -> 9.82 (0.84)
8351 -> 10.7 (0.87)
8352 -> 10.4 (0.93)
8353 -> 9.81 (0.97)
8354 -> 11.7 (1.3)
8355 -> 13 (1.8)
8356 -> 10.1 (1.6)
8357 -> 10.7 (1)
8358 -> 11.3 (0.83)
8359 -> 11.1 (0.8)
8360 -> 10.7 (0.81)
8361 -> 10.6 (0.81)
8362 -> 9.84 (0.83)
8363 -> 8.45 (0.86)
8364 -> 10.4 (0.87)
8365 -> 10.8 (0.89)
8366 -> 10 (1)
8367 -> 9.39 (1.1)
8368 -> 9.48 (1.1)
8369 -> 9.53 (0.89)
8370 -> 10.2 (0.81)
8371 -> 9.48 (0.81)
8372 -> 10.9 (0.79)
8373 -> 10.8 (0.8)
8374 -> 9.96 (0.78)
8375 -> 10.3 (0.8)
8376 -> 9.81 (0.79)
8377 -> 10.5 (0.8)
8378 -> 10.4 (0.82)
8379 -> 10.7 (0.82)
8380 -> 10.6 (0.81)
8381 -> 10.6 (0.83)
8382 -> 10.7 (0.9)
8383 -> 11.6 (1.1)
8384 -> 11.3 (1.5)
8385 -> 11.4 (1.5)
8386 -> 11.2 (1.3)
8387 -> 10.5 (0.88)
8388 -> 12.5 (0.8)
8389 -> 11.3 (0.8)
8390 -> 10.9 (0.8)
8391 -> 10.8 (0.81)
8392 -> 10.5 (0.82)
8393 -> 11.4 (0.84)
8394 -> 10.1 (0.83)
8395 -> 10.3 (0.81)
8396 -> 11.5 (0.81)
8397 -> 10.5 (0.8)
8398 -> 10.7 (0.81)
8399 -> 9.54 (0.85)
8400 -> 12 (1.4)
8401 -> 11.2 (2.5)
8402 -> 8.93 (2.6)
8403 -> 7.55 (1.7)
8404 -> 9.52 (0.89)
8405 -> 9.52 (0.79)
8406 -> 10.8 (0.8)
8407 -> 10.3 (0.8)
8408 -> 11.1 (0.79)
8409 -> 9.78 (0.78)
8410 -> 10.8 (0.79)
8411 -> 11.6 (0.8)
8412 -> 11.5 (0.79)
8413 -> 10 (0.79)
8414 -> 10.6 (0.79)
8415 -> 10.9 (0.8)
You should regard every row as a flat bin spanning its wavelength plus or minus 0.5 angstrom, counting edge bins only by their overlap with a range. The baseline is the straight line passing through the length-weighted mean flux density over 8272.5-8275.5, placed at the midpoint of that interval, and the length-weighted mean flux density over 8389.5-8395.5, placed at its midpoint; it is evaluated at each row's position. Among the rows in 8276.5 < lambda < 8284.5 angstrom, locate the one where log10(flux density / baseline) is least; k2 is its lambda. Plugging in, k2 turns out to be 8282 angstrom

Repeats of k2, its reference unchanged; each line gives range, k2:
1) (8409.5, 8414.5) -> 8413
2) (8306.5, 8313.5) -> 8307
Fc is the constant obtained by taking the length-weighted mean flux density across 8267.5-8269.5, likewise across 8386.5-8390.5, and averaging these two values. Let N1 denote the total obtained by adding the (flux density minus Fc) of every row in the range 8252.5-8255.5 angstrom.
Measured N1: -1.9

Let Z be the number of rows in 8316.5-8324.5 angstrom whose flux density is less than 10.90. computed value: 6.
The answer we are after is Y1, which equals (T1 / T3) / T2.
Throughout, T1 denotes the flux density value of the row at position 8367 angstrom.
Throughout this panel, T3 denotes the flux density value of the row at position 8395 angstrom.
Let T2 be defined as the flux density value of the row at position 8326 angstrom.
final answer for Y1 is 0.083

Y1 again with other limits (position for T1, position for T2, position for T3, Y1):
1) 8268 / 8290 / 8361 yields 0.095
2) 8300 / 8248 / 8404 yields 0.123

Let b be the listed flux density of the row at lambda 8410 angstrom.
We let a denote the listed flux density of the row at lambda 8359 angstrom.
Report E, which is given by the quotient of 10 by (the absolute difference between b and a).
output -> 33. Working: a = 11.1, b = 10.8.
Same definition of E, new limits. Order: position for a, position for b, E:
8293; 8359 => 10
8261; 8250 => 6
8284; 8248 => 15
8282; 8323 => 6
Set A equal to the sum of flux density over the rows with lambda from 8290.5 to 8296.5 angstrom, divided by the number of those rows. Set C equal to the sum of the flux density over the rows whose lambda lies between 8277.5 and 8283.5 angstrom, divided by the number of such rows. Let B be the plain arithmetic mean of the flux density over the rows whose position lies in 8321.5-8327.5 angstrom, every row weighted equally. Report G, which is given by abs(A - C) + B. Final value 11.3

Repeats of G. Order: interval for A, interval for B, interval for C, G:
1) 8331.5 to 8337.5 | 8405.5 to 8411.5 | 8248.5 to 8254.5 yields 11.0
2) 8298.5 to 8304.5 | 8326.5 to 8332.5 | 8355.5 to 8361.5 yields 11.8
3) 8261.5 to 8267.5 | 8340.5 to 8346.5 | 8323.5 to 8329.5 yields 10.6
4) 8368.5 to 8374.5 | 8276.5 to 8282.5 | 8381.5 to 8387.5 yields 11.3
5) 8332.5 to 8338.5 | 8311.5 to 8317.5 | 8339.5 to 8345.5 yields 11.0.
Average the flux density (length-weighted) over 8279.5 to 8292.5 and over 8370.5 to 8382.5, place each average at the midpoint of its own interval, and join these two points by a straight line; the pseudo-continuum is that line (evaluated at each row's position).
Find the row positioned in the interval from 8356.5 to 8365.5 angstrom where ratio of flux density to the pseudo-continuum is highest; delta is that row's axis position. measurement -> 8358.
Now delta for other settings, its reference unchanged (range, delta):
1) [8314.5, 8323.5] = 8318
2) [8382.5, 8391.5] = 8388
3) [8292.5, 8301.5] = 8300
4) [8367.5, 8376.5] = 8372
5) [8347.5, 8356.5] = 8355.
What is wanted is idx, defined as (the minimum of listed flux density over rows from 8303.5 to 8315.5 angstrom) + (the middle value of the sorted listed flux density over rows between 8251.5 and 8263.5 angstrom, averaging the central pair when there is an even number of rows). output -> 21.1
